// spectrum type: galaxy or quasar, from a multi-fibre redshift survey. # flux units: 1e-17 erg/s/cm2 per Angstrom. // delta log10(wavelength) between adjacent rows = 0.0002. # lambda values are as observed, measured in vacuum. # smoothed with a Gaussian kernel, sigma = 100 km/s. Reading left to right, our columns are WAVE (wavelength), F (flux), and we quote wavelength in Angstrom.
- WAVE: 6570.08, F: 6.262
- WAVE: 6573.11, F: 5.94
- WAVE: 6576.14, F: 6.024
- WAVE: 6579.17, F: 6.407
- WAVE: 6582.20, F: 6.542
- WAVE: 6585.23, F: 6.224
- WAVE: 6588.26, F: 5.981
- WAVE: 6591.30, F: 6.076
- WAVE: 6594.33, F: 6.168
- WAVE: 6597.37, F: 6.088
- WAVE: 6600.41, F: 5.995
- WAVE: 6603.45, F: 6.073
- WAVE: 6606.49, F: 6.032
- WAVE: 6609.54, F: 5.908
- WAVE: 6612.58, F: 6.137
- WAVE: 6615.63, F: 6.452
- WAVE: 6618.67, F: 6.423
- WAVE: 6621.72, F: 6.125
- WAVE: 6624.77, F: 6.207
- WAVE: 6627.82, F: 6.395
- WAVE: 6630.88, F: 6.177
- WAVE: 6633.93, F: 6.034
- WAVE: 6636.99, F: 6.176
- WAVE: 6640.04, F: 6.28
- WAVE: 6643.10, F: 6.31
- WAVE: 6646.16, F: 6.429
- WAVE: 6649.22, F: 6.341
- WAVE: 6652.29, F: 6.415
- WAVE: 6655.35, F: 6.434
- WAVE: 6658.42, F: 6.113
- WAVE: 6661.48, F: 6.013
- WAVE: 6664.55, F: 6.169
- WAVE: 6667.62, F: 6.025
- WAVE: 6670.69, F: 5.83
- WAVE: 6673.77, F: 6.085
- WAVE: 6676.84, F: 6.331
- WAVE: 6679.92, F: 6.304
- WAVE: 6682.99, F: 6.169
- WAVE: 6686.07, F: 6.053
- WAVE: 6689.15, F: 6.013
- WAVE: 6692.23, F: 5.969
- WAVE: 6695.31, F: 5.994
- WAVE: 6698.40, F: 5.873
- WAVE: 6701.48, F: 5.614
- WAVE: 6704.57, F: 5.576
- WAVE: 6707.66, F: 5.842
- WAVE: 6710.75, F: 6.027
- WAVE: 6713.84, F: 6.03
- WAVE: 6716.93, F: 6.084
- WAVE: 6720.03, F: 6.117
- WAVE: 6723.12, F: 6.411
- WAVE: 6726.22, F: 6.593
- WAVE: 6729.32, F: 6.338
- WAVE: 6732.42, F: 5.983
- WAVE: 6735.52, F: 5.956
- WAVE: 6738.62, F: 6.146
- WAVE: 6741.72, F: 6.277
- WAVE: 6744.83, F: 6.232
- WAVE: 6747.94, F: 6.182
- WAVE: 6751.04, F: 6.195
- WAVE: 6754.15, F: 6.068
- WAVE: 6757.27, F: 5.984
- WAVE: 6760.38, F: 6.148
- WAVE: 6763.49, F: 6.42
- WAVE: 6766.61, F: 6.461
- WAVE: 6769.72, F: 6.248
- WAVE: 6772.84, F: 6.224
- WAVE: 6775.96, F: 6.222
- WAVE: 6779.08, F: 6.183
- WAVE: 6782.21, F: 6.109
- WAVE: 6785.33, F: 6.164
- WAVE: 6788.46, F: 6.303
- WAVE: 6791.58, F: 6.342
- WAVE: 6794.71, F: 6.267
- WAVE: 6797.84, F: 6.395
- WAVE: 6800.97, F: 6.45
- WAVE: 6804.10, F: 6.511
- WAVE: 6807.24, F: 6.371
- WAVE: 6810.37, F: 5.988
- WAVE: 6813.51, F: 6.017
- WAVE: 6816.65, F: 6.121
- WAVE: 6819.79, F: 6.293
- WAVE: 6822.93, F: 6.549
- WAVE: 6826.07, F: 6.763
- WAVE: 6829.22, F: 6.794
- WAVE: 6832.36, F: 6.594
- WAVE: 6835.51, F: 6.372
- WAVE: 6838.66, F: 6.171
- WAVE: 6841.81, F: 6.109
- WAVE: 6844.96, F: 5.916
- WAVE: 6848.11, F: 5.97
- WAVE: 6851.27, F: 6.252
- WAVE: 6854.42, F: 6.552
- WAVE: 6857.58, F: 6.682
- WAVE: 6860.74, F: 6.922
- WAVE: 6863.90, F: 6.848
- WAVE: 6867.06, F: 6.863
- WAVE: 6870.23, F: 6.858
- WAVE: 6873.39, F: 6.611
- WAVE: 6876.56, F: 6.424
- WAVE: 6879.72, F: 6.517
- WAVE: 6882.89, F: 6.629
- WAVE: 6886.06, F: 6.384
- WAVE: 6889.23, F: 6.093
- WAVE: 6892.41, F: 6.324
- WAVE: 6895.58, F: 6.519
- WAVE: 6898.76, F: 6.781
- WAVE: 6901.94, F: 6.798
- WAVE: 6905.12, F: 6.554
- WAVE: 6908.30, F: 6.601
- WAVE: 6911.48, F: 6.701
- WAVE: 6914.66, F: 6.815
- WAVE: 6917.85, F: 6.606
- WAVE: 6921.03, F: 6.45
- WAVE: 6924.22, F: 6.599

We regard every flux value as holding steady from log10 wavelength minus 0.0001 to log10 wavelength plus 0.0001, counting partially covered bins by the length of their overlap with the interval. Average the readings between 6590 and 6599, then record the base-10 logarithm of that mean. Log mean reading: 0.786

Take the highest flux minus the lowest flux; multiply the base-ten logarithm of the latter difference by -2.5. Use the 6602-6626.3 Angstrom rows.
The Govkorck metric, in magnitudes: 0.66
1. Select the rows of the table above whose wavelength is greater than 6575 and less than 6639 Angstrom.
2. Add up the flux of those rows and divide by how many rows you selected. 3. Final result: 6.2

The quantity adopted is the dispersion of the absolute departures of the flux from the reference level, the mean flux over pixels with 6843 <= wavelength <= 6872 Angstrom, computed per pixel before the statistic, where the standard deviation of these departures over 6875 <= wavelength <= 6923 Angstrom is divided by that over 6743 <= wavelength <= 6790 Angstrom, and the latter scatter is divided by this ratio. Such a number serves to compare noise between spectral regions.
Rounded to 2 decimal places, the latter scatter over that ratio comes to 0.12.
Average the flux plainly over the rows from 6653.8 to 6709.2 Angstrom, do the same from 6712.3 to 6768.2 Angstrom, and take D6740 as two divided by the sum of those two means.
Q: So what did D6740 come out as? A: 0.164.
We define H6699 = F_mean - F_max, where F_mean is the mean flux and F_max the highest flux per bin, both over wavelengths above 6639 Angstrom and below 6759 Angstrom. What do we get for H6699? -0.5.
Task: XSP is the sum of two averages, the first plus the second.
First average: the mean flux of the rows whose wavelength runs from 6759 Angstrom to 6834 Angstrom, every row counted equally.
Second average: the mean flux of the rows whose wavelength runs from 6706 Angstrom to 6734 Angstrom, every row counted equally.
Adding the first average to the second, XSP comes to 12.5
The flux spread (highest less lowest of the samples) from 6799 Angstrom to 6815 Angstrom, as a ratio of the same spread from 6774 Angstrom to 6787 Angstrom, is 4.6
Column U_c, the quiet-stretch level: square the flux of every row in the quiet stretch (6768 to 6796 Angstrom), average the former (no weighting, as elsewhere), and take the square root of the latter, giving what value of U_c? 6.23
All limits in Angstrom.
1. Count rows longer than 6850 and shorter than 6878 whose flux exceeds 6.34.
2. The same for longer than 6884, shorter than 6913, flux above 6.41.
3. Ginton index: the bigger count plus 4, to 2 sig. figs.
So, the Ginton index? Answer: 12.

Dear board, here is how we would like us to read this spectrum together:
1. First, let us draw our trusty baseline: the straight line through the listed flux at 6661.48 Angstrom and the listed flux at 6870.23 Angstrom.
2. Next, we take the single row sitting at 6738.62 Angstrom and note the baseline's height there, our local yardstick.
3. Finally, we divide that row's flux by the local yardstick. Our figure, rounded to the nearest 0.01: 0.97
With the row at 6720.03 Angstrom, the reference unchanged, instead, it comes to 0.98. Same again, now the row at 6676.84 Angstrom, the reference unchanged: 1.04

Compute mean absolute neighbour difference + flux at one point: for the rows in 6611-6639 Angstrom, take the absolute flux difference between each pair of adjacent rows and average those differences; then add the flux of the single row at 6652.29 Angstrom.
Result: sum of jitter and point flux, 6.59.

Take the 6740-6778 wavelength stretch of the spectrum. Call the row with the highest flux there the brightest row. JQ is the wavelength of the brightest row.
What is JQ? 6766.61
